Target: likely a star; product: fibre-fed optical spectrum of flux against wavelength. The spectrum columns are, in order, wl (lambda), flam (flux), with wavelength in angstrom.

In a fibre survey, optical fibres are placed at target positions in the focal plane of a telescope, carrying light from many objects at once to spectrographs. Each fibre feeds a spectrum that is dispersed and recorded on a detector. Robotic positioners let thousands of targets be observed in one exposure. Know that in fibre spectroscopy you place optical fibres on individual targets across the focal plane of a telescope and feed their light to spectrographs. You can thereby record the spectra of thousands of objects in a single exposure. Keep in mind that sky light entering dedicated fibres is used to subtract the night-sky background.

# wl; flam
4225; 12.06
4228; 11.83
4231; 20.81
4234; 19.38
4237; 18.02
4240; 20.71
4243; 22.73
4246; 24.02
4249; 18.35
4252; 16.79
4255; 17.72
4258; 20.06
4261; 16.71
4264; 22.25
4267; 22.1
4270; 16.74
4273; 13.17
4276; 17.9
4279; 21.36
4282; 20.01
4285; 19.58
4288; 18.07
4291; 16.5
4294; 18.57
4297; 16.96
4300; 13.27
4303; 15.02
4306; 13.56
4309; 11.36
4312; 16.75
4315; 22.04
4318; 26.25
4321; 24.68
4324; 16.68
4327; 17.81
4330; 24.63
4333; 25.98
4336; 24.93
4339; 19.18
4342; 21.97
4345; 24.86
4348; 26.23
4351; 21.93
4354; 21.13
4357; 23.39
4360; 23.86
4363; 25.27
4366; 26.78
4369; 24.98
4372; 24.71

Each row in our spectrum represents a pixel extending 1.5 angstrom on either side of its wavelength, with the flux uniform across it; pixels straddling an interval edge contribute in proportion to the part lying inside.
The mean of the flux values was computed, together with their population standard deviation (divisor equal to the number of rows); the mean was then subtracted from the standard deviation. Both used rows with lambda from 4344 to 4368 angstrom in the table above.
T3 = -22.3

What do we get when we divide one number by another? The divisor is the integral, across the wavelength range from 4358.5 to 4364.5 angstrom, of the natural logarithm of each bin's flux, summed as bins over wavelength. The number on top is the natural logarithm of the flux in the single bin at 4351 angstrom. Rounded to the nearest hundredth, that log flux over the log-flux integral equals 0.16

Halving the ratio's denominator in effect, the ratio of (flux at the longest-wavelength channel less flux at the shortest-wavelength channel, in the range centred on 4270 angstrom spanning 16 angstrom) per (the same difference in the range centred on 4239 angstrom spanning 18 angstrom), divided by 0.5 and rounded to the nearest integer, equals -3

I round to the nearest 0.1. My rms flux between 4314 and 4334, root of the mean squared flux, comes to 22.9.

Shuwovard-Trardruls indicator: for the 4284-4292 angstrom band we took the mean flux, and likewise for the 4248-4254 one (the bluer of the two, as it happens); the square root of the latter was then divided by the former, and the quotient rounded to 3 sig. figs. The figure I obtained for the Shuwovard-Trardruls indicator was 0.232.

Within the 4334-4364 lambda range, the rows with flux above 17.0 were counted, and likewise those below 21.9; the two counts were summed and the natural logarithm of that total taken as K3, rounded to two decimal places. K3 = 2.48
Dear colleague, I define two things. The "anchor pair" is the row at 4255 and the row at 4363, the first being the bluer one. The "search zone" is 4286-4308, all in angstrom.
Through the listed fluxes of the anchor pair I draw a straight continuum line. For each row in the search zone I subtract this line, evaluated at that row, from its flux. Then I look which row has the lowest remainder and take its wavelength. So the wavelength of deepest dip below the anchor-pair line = 4306 angstrom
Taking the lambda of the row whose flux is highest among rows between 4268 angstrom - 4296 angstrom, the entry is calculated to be 4279 angstrom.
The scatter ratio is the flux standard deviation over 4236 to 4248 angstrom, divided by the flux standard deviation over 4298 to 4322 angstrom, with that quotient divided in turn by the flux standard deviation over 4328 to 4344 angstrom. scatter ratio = 0.17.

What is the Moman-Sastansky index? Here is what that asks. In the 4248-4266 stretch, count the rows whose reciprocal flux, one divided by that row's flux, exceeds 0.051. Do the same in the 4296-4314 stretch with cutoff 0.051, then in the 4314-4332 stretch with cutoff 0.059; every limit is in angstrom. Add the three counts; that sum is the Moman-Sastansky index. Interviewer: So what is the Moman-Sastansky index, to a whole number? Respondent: 11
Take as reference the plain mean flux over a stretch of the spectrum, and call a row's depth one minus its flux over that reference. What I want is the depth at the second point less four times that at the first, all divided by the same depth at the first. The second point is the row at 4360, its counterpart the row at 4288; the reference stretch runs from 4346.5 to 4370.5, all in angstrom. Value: -3.9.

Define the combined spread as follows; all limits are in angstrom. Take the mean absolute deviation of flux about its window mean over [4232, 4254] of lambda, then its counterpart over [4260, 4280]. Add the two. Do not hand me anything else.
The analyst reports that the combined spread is 5.0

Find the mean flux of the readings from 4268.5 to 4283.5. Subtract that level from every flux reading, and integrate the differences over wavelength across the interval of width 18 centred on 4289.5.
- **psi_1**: 8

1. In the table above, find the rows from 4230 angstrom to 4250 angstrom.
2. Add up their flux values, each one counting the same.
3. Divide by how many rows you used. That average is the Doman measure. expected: 21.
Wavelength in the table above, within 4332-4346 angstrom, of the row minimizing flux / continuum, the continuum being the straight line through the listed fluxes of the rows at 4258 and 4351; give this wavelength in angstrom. 4339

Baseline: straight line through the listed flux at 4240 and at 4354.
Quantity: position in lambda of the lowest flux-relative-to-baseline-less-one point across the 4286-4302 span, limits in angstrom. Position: 4300 angstrom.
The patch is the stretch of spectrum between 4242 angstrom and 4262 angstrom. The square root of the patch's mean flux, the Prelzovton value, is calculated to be 4.41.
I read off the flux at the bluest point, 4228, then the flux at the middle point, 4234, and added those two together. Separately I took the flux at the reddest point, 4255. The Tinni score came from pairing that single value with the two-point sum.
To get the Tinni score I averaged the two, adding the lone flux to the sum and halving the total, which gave 24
